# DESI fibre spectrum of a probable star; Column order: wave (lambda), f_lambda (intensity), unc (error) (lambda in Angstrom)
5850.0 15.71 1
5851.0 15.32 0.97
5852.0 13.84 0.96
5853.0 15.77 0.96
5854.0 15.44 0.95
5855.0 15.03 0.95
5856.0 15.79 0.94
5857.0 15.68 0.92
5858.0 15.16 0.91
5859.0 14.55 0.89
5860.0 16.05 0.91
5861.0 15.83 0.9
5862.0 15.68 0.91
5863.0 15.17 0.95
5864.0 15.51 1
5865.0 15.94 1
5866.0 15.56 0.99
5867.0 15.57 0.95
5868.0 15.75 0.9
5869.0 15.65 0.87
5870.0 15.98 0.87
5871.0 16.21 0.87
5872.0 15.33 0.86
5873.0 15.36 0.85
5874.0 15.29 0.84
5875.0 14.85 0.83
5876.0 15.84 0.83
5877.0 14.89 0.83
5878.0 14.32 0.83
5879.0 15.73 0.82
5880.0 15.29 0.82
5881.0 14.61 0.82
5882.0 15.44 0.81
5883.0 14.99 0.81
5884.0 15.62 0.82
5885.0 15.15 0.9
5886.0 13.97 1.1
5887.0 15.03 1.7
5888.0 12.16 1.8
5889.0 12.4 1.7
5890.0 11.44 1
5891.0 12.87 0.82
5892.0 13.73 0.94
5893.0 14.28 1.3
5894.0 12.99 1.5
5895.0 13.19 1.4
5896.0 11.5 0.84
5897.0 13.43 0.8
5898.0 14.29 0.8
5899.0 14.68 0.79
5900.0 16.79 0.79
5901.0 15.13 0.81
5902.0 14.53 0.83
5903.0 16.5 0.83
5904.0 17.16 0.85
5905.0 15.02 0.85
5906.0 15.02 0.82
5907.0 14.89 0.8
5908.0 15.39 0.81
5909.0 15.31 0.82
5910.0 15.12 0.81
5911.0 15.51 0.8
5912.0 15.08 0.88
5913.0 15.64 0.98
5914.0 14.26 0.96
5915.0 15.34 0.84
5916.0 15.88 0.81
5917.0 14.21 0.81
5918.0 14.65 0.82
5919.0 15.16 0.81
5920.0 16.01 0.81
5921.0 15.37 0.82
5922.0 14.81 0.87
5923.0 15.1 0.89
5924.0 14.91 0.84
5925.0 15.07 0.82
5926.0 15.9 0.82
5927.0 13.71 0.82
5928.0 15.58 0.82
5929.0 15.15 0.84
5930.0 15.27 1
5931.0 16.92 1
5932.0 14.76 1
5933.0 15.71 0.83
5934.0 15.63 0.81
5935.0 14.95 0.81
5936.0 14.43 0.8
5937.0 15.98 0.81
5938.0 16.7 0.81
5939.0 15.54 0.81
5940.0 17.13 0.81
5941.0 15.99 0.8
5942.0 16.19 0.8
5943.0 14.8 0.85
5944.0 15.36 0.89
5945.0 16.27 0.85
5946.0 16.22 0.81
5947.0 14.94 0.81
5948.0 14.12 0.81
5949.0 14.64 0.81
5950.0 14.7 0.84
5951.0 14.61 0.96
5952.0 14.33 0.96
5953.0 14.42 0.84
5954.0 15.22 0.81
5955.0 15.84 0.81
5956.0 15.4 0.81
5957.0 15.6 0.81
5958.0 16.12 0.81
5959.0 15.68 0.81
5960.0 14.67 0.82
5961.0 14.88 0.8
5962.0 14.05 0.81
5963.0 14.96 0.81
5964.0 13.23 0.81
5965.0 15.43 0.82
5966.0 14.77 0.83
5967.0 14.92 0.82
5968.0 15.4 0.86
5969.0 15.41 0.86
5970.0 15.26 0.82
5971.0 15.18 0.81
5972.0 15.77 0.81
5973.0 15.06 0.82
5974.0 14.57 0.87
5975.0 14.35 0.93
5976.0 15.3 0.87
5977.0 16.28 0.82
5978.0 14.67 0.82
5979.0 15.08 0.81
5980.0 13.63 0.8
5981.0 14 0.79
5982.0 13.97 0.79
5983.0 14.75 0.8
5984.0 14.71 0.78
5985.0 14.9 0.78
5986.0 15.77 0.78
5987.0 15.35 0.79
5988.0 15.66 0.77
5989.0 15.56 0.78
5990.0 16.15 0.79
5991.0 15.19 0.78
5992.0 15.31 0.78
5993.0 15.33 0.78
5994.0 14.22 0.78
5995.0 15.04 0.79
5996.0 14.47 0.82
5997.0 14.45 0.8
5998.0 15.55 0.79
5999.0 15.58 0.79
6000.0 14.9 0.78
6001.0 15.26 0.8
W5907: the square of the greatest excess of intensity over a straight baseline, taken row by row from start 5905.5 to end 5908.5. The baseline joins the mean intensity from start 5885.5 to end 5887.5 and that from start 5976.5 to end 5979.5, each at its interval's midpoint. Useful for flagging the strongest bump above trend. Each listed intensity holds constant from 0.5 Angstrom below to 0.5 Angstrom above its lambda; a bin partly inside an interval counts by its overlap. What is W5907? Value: 0.48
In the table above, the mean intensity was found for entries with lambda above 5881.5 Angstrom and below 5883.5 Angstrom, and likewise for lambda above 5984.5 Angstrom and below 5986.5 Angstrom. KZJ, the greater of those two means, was 15.3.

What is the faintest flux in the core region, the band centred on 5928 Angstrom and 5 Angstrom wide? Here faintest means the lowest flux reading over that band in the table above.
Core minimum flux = 13.71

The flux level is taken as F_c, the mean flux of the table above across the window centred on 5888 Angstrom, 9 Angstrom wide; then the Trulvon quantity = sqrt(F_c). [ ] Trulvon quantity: 3.69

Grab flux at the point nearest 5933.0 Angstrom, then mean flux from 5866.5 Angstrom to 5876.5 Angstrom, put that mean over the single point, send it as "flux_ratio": 0.992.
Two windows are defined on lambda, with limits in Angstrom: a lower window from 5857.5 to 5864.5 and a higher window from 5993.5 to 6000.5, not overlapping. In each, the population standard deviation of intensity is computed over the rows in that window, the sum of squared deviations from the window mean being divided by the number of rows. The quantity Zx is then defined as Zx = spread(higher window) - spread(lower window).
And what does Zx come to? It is 0.0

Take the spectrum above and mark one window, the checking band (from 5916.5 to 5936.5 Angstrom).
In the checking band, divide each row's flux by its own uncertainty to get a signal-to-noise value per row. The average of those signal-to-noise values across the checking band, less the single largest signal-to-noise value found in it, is -1.89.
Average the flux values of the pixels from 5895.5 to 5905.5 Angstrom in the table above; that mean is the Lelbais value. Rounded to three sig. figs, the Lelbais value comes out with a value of 14.9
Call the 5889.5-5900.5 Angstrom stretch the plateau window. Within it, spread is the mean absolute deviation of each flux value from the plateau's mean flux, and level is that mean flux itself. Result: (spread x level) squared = 216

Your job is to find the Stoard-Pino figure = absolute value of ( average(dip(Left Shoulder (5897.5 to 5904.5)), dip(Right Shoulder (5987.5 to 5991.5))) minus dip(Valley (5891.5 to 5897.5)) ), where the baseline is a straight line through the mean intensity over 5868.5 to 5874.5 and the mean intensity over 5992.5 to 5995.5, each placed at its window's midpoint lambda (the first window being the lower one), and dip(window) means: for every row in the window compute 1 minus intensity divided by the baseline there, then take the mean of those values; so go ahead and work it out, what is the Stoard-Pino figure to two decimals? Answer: 0.18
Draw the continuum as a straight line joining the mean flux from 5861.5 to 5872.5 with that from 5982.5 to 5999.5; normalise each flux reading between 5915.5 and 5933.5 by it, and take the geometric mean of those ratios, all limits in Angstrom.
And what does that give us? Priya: 0.99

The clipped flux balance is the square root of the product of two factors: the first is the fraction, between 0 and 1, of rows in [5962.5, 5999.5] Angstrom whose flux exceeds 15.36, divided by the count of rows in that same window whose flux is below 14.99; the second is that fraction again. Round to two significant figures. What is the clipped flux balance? 0.074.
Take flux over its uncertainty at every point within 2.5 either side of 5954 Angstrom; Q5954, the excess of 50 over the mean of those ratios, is 32.1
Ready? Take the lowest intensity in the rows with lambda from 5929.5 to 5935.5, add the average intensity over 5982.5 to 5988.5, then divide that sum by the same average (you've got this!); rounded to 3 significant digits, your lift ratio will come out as 1.97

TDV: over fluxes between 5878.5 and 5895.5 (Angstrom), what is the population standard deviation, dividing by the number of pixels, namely 1.30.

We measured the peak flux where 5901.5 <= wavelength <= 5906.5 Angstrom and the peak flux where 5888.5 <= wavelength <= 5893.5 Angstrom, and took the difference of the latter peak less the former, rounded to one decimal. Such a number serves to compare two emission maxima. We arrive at -2.9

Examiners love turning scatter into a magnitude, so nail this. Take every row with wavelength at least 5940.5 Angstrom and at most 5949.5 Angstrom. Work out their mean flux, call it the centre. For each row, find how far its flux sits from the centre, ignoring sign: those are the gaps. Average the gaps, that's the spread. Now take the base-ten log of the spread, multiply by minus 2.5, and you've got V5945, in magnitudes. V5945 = 0.40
